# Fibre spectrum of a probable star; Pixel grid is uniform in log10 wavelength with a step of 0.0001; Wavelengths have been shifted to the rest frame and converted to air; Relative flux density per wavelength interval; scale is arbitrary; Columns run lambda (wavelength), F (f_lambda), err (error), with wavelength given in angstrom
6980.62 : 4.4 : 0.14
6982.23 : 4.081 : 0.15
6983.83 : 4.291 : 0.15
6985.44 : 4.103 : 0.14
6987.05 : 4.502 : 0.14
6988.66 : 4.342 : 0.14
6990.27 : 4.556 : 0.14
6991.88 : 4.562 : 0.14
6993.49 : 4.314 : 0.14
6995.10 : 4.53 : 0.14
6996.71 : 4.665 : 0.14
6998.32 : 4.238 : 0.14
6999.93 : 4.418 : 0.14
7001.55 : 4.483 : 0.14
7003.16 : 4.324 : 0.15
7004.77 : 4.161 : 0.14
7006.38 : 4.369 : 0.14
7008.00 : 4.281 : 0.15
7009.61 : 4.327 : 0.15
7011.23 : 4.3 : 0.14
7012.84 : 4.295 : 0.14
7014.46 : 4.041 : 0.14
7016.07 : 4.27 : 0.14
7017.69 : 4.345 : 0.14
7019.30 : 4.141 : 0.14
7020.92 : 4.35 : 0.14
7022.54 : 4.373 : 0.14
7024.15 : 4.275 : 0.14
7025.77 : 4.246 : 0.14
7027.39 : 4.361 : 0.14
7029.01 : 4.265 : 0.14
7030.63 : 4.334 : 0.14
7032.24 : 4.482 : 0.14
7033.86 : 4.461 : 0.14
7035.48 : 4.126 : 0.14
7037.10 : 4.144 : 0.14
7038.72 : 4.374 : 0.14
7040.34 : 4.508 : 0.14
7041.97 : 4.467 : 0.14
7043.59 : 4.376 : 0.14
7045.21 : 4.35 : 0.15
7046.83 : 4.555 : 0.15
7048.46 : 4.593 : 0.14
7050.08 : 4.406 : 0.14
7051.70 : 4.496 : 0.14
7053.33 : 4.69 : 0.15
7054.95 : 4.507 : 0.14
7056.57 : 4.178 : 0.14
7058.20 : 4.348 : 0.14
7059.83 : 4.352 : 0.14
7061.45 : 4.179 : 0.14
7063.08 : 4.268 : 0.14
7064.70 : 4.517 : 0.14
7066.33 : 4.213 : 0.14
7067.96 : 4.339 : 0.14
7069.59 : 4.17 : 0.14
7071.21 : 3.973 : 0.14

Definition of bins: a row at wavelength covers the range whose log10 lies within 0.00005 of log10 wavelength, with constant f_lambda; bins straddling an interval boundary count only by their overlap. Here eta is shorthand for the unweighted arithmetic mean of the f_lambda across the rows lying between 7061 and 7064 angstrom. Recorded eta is 4.22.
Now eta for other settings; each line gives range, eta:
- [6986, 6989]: 4.42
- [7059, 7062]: 4.27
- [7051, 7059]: 4.44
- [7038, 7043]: 4.45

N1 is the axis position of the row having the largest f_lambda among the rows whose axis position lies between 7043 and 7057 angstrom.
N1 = 7053.33 angstrom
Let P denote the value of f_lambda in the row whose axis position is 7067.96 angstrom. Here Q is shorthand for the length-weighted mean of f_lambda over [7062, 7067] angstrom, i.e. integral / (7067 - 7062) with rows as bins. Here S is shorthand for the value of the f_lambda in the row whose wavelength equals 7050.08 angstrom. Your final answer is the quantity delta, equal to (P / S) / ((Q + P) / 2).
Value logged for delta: 0.227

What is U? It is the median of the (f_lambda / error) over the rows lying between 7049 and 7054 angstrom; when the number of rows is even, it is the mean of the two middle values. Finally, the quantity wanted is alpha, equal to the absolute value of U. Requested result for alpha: 31.5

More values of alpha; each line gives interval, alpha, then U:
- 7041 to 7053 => 31.5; 31.5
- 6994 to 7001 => 32.0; 32.0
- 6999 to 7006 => 30.6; 30.6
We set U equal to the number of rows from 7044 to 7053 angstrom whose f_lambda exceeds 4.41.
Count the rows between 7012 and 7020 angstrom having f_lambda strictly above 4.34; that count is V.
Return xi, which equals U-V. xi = 2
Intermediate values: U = 3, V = 1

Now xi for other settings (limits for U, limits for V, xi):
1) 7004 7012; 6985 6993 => -4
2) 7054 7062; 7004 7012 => 0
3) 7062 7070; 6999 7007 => -2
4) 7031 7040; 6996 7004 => -1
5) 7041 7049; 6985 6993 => -1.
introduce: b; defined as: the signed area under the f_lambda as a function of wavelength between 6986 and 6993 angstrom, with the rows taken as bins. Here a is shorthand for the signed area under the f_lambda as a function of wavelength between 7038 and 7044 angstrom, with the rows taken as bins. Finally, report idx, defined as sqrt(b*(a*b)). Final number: 161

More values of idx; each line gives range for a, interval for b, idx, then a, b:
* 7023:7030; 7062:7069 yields 166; 30.0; 30.2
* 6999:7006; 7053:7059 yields 146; 30.4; 26.5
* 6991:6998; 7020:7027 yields 169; 31.5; 30.2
